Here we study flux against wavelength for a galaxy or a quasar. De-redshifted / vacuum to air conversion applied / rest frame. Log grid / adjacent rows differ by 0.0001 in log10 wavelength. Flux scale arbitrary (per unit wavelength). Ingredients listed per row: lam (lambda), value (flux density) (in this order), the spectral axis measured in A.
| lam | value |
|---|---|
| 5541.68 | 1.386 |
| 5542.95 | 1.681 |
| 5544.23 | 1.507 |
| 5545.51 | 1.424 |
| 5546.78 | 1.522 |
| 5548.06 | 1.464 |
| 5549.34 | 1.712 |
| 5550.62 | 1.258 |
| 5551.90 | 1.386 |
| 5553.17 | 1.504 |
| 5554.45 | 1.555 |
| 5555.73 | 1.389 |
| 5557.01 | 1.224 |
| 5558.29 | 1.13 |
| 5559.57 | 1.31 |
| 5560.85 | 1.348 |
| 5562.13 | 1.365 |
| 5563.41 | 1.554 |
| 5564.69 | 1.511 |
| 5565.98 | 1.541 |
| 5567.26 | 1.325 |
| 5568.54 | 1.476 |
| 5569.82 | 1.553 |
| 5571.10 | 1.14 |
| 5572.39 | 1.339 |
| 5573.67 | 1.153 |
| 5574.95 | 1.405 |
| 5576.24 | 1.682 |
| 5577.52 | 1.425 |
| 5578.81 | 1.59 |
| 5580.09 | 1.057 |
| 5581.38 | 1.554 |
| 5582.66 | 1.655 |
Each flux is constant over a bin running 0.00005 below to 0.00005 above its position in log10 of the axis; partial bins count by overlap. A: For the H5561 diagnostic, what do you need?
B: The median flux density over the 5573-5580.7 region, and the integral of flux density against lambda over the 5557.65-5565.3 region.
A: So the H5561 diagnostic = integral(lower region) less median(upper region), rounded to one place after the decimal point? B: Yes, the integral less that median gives 9.1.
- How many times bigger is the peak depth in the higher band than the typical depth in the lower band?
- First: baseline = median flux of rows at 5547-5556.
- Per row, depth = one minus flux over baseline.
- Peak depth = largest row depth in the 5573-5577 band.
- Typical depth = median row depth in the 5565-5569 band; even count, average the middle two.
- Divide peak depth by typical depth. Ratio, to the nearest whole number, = -26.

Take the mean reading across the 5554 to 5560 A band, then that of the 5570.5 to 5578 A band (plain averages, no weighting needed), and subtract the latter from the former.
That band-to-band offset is -0.04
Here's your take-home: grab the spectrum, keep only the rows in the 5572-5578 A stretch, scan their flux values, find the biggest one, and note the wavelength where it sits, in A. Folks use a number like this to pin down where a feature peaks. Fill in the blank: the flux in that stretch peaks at 5576.24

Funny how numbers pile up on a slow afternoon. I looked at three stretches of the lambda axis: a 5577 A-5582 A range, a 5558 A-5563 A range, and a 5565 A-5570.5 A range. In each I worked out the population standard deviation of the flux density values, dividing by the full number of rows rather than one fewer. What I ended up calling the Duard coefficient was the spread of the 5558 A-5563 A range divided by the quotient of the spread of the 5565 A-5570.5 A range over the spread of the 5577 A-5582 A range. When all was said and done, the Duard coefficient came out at 0.22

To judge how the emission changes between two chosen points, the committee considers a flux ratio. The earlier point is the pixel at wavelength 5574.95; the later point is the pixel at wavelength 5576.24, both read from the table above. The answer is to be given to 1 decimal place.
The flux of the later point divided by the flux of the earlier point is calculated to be 1.2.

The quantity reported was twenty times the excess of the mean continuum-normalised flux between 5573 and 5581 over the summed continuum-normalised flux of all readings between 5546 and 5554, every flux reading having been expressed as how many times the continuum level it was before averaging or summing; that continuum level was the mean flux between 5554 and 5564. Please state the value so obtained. -110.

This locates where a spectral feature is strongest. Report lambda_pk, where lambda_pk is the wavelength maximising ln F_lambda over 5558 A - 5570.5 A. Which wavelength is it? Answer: 5563.41 A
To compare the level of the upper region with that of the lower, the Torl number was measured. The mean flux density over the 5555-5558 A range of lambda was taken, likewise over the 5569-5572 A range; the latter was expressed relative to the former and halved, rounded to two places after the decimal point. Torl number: 0.52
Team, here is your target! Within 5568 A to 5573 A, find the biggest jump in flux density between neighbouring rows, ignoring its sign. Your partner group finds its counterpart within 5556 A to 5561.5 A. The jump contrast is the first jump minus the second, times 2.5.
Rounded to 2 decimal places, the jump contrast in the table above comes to 0.58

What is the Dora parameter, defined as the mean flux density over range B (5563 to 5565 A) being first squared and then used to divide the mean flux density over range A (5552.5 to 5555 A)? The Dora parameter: 0.65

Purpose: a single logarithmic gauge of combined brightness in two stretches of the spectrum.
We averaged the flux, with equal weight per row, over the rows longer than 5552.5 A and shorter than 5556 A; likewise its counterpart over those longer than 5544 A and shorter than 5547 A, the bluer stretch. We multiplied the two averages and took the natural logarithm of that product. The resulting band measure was 0.79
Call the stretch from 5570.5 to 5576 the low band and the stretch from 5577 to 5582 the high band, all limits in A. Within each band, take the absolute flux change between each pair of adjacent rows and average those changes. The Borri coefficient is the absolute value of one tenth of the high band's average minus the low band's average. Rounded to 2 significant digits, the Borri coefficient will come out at 0.17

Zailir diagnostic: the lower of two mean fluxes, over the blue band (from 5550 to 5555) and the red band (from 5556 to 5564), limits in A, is 1.32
